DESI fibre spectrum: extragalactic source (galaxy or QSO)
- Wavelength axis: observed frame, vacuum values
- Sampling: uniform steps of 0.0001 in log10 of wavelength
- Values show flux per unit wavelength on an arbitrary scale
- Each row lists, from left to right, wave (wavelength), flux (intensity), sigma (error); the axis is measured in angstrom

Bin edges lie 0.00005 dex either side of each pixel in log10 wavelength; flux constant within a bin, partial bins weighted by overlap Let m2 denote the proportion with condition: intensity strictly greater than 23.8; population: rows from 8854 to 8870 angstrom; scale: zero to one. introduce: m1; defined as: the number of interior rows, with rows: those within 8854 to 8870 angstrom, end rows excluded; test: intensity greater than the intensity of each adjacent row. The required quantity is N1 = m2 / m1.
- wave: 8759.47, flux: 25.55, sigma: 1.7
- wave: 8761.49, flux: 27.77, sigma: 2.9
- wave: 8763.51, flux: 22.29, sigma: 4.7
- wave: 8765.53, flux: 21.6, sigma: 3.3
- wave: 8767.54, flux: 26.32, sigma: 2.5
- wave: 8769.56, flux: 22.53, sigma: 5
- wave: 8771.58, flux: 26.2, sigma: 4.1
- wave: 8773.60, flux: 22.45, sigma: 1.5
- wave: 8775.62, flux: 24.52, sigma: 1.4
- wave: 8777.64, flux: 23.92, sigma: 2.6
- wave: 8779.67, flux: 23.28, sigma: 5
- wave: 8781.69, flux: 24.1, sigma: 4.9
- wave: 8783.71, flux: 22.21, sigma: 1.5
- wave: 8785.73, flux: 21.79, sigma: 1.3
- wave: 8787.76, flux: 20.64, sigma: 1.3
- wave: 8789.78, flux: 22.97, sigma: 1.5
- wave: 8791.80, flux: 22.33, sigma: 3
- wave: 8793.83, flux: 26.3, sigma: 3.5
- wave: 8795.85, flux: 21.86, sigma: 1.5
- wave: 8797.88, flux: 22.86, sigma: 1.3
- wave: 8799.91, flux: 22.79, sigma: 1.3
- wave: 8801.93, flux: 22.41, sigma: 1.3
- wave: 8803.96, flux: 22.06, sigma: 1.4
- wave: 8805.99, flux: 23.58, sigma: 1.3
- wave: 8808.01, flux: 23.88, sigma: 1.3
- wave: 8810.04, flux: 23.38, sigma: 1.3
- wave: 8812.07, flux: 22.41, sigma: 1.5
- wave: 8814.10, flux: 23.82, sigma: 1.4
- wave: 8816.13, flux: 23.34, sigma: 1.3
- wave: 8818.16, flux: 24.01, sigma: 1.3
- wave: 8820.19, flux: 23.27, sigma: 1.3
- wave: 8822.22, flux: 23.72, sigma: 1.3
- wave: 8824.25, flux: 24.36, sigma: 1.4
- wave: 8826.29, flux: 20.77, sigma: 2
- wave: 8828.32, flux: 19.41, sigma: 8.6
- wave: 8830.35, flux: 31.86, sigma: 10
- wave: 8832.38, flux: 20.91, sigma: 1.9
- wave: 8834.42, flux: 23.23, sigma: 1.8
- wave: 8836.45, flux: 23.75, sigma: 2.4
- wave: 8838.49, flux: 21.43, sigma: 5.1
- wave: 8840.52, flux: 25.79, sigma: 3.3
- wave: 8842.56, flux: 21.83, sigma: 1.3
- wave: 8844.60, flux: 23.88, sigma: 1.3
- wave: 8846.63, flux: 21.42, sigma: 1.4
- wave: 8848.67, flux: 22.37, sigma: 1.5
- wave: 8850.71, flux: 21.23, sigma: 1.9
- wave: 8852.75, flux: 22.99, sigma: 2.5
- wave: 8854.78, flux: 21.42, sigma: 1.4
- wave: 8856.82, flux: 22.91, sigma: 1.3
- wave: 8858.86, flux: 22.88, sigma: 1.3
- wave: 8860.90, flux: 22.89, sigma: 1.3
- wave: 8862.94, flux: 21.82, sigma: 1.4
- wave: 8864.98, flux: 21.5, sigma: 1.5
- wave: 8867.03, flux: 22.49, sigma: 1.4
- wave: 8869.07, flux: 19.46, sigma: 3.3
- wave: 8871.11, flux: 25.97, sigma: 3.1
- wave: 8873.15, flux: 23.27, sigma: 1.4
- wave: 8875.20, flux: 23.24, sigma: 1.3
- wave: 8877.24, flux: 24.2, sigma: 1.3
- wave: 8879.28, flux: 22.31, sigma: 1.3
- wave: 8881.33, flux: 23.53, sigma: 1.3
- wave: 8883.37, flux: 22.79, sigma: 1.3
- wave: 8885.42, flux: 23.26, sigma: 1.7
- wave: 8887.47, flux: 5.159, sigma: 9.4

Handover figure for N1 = 0.00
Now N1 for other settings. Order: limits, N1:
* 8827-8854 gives 0.05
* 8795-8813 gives 0.06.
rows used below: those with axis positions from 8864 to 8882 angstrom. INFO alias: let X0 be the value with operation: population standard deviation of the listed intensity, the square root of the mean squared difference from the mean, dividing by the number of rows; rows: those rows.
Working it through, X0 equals 1.70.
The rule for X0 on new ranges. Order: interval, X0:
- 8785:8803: 1.45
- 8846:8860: 0.73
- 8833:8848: 1.49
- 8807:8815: 0.59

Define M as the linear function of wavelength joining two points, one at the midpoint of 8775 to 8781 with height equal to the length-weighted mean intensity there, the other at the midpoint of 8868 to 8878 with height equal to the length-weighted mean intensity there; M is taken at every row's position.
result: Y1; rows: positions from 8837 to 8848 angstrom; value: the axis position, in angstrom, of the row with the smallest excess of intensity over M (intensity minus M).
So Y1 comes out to 8838.49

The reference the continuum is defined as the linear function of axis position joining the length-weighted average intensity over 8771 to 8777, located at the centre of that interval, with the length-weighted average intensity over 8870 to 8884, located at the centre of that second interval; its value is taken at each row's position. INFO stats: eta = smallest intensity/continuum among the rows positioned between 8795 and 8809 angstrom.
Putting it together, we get 0.907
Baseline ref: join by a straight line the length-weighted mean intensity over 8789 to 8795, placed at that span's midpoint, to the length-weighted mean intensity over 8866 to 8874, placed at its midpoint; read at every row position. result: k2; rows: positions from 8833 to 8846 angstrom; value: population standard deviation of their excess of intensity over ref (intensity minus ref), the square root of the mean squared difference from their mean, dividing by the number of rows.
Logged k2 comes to 1.44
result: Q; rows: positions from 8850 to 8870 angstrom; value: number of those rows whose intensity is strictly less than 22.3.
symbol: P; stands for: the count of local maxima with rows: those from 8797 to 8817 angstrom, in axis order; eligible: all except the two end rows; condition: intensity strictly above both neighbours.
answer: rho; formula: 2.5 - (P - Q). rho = 5.5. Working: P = 2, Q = 5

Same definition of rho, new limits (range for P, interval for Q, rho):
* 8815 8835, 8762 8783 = 1.5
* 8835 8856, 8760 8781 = 0.5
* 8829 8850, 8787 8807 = 2.5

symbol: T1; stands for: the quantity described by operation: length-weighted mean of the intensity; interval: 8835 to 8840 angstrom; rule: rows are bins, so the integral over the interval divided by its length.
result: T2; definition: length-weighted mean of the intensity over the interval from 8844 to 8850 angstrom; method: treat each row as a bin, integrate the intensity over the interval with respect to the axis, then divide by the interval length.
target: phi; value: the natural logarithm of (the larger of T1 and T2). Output 3.13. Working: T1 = 23.0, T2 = 22.4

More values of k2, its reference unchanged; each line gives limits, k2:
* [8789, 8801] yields 1.44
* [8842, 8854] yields 0.92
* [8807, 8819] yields 0.55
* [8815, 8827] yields 1.15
